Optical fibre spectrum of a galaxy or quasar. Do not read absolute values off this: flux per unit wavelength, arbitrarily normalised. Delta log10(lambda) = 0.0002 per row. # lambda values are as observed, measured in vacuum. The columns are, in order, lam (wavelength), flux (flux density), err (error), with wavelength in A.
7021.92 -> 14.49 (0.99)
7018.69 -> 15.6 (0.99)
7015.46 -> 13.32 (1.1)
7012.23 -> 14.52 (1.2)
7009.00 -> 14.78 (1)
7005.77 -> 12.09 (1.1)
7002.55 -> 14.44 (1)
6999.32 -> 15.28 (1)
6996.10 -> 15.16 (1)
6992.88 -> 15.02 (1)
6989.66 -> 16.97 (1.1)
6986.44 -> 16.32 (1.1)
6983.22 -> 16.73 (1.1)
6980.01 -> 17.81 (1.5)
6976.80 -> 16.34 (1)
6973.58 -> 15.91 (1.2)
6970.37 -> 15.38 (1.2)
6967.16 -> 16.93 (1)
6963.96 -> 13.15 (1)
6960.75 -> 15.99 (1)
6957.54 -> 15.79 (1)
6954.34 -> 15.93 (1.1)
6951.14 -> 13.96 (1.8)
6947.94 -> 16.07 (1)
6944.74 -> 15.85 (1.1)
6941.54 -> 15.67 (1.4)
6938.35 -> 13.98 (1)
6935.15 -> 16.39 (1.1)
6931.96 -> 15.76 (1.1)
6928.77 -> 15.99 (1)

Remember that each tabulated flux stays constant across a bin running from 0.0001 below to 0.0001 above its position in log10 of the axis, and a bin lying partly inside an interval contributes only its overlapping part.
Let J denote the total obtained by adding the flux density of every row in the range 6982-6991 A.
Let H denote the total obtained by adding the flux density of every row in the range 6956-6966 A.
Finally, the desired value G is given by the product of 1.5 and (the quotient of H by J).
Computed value 1.35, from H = 44.9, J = 50.0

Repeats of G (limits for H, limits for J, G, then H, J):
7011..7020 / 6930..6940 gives 1.41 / 43.4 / 46.1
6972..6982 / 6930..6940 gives 1.63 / 50.1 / 46.1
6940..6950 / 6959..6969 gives 1.55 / 47.6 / 46.1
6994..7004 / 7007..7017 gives 1.58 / 44.9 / 42.6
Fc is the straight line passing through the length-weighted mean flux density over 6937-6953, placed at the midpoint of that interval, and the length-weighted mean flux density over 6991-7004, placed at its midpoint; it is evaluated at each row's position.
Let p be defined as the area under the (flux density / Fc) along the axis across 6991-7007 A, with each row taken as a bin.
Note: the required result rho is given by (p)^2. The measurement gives 239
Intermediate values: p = 15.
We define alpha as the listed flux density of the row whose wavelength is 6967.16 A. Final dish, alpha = 16.93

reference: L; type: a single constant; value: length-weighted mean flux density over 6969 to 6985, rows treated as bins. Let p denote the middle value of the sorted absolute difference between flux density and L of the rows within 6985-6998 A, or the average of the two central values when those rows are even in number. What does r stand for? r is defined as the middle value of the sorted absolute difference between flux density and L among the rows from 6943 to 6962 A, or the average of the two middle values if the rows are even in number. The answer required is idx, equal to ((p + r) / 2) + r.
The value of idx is 1.3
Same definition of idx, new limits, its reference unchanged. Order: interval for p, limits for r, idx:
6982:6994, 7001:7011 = 3.2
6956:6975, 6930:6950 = 1.3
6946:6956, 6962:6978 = 1.1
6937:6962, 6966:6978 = 1.1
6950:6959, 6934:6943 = 1.5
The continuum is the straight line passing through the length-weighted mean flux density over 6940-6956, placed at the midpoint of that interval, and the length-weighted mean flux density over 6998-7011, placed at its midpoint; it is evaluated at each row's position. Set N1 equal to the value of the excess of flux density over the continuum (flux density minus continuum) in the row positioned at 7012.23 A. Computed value 0.6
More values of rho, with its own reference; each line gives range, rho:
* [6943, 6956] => 176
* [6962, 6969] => 49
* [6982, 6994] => 169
